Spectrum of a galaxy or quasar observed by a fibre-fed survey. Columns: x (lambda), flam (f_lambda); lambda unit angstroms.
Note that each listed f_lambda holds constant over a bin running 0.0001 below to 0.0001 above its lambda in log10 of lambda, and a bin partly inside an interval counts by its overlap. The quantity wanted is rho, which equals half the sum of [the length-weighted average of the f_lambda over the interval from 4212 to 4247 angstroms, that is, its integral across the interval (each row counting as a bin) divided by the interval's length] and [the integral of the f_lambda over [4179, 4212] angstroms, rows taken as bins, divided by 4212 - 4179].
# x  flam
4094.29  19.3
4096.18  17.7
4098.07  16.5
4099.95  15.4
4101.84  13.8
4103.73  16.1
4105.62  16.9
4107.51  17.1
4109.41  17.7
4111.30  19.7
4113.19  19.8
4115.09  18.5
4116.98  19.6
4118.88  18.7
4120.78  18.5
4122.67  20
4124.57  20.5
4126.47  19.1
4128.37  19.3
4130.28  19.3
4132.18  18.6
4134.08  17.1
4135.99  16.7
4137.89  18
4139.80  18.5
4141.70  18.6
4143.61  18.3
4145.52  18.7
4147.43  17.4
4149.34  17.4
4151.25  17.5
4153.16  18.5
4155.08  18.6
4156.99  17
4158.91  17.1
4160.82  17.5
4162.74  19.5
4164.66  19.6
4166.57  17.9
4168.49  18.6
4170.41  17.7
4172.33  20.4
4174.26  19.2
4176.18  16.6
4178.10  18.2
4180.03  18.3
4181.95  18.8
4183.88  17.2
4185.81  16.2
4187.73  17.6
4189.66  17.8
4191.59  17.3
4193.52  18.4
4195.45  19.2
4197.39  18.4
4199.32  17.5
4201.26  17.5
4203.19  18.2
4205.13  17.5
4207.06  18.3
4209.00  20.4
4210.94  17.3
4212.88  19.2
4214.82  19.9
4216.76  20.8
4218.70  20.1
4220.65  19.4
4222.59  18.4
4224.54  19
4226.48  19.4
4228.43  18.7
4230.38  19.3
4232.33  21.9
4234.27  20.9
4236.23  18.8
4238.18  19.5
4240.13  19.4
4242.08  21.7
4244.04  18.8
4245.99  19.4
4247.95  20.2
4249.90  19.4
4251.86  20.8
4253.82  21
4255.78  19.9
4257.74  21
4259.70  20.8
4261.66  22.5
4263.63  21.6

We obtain 18.8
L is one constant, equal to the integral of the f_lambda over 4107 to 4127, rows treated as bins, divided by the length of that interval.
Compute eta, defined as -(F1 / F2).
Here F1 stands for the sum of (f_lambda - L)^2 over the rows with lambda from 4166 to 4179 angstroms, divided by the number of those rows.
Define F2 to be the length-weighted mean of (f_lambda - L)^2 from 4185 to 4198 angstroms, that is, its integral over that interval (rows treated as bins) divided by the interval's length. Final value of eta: -0.76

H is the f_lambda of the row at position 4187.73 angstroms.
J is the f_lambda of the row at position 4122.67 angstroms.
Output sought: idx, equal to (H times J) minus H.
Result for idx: 334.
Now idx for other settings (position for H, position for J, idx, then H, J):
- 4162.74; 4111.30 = 365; 19.5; 19.7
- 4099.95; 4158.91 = 248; 15.4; 17.1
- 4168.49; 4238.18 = 344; 18.6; 19.5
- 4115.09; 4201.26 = 305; 18.5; 17.5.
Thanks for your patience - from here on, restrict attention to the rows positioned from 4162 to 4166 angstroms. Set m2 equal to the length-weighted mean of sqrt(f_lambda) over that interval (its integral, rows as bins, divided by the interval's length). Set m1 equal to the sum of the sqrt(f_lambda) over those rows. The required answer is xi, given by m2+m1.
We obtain 13.3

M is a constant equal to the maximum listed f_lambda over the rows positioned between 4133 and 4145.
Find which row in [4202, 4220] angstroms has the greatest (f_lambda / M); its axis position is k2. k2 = 4216.76 angstroms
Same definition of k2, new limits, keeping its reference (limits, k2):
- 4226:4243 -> 4232.33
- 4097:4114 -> 4113.19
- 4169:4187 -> 4172.33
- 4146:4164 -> 4162.74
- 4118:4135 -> 4124.57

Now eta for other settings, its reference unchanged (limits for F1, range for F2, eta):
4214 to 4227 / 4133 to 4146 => -0.46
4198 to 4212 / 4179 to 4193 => -0.73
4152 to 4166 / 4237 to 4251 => -1.30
